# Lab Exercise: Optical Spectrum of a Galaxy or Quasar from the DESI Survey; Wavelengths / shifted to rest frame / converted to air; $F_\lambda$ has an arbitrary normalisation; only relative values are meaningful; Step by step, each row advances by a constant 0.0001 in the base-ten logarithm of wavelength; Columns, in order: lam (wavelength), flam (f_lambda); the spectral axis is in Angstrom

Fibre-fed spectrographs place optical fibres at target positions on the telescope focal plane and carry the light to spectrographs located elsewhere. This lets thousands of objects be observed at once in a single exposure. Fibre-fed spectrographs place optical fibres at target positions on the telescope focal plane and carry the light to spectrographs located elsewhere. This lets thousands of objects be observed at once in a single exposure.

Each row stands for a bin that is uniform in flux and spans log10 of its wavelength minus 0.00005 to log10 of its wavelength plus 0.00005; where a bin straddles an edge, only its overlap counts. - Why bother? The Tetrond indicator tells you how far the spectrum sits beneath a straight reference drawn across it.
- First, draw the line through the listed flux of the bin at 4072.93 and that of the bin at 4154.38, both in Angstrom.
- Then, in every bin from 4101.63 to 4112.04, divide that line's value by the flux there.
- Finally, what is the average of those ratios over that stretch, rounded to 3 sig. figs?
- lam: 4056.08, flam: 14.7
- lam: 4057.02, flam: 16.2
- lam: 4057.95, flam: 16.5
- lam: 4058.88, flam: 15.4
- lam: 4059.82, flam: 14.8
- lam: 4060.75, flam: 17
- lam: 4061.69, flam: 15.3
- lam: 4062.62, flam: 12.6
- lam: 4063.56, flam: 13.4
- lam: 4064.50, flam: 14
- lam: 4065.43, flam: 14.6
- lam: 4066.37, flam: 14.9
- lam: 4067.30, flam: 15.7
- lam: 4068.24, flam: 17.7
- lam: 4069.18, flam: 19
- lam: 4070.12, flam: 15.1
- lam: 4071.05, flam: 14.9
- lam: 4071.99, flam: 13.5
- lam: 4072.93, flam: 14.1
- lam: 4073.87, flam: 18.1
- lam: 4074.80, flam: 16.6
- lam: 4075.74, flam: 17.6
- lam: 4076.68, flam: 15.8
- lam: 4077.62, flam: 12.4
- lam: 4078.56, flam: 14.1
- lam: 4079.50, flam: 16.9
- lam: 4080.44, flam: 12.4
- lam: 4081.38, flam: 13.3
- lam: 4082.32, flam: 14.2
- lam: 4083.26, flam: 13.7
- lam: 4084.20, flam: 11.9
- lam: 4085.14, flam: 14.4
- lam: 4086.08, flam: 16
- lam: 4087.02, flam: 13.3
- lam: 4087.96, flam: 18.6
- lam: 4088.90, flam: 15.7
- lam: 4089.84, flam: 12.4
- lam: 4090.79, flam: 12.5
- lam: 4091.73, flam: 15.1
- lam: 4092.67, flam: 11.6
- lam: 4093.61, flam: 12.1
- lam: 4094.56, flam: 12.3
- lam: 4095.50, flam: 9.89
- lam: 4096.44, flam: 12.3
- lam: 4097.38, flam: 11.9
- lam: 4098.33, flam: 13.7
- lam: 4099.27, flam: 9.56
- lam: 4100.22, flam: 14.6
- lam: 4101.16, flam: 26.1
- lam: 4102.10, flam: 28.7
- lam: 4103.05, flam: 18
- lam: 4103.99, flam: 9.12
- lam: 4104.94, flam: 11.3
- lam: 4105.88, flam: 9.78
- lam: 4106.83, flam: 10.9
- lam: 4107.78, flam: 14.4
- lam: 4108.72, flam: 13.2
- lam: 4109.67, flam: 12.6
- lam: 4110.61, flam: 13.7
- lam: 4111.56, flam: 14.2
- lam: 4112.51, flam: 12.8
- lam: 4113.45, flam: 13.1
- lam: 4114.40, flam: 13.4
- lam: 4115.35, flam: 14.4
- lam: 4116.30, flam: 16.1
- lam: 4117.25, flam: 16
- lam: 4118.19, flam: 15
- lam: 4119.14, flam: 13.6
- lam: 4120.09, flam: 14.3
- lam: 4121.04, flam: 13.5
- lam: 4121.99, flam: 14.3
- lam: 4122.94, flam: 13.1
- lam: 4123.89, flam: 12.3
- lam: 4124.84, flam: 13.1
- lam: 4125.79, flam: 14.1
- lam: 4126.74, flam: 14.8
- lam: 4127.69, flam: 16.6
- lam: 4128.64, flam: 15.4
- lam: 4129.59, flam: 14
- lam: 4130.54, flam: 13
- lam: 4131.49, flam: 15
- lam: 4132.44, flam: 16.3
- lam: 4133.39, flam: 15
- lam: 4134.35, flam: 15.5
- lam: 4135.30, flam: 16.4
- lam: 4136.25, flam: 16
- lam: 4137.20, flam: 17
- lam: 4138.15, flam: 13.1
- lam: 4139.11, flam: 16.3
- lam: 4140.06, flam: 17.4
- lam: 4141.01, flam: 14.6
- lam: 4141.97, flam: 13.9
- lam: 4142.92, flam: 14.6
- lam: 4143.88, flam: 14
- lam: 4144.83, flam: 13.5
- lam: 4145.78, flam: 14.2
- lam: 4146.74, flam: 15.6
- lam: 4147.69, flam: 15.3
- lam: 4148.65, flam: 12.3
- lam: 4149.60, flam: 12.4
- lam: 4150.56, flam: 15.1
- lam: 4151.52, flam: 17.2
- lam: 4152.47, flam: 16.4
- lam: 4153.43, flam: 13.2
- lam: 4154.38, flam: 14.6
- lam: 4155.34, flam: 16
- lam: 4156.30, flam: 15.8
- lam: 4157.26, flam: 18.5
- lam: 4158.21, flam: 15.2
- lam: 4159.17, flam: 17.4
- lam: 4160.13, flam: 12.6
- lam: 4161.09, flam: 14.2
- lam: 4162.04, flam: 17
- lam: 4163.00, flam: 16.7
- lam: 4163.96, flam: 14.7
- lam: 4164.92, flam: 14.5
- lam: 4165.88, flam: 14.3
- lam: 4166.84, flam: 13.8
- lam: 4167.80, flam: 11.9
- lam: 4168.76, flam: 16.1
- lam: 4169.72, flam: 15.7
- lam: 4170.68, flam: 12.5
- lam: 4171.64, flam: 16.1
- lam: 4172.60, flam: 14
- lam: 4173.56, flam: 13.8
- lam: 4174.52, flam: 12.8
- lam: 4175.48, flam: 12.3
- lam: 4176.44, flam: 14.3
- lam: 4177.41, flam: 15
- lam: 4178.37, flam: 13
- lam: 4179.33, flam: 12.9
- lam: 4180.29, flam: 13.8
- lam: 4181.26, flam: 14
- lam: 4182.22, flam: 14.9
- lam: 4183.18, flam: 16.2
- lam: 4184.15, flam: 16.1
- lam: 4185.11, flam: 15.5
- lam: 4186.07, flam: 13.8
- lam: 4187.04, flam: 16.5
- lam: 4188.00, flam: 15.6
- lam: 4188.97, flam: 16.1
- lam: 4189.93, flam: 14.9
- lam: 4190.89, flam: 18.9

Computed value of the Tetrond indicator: 1.11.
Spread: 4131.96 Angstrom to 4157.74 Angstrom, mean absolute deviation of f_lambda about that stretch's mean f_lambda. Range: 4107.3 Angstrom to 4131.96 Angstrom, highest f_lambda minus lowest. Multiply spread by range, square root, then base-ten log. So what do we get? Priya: 0.37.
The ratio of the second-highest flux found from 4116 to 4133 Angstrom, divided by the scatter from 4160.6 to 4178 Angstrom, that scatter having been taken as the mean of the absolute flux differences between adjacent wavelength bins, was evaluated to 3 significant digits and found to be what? 10.7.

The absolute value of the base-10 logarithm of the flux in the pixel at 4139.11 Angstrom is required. 1.21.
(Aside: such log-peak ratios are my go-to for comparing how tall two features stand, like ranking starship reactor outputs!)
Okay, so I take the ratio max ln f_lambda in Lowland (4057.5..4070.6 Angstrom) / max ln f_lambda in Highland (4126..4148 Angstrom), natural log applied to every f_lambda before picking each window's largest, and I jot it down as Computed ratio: 1.03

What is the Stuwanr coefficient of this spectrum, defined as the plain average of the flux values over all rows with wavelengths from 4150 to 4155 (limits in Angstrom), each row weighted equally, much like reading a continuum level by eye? 15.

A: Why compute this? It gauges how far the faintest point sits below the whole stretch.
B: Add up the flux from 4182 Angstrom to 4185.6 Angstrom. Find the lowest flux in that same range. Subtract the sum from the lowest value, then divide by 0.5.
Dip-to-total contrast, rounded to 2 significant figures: -96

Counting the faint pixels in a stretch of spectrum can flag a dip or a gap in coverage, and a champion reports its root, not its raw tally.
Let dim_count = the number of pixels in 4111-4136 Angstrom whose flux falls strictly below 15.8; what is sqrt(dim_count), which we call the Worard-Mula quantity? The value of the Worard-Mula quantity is 4.58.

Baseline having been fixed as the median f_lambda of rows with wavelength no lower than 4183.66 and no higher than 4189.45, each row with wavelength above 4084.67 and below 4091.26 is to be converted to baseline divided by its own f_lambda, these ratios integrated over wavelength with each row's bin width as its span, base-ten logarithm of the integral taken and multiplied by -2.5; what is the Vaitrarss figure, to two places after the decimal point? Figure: -2.15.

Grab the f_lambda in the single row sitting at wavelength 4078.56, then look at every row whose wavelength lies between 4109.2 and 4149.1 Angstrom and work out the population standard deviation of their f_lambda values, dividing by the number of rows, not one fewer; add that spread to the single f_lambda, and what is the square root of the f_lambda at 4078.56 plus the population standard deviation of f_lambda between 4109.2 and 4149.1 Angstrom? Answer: 3.9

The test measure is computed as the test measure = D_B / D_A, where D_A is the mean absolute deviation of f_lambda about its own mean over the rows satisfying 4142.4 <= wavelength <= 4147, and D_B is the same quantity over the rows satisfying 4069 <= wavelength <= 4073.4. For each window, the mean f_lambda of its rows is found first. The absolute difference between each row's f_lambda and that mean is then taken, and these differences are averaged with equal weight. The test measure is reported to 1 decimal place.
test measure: 2.6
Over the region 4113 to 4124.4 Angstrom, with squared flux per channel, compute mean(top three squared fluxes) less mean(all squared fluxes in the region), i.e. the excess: 47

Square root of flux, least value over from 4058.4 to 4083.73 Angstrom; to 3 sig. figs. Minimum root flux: 3.52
